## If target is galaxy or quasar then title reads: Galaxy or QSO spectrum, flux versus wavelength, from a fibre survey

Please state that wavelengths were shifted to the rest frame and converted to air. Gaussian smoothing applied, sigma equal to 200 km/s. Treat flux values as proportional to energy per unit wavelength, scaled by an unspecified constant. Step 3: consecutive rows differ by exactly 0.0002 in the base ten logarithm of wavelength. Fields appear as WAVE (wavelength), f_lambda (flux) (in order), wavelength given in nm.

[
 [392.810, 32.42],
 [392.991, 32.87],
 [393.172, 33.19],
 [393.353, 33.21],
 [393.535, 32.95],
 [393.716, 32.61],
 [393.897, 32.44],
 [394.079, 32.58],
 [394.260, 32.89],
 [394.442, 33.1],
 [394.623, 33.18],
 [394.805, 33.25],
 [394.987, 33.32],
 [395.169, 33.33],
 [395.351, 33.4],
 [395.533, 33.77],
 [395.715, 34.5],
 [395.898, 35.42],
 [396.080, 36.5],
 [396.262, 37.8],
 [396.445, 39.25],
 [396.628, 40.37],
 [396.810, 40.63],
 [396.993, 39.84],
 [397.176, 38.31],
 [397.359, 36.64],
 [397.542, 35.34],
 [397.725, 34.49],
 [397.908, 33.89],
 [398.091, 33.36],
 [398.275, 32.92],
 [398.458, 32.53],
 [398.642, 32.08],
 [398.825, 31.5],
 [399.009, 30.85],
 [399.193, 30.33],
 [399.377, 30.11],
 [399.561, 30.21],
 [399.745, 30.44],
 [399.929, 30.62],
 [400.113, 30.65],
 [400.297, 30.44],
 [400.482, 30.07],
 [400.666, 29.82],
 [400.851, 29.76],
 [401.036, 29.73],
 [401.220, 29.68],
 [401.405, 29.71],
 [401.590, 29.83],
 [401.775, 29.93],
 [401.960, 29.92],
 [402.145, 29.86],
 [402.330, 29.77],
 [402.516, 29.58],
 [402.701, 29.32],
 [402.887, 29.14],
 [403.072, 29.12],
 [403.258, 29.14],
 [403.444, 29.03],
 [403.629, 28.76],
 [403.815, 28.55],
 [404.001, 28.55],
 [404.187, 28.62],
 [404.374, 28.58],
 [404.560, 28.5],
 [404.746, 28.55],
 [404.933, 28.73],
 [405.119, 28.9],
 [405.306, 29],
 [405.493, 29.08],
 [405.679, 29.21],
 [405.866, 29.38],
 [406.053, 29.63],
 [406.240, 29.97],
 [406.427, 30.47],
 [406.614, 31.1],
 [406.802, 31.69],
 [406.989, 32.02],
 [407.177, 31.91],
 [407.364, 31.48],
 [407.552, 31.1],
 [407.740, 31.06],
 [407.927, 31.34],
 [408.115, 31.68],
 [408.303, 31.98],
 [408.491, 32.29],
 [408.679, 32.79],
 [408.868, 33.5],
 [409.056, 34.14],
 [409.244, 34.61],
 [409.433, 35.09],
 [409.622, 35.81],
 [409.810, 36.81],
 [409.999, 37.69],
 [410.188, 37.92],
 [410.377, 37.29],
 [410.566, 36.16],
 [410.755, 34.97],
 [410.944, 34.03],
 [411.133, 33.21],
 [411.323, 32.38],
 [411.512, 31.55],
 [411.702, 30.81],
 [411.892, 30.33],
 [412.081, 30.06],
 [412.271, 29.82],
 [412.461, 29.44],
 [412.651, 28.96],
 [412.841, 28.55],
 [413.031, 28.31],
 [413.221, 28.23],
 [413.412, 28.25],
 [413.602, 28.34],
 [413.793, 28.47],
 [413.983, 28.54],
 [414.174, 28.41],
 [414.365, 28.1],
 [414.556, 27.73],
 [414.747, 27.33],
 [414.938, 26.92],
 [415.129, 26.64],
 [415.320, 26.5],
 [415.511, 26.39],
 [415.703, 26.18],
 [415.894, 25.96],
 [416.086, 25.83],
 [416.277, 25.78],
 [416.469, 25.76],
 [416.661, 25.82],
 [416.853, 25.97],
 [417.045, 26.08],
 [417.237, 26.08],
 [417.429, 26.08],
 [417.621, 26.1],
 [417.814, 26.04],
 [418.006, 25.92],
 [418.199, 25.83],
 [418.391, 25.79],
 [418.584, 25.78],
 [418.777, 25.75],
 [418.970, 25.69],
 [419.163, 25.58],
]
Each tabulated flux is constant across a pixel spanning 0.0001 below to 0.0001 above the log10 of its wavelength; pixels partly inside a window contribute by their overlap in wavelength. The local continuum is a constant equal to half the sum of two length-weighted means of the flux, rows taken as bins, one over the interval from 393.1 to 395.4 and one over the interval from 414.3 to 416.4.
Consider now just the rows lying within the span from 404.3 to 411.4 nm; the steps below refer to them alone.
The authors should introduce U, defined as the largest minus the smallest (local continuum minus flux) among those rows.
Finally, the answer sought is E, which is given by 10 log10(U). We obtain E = 10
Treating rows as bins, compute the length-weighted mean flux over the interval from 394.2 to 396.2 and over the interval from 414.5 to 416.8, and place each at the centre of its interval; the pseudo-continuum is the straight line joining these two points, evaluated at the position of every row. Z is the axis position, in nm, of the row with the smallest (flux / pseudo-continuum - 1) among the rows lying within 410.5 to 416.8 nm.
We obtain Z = 416.086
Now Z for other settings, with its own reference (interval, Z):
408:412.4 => 412.271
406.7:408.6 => 407.552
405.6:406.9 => 405.679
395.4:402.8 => 399.377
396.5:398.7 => 398.642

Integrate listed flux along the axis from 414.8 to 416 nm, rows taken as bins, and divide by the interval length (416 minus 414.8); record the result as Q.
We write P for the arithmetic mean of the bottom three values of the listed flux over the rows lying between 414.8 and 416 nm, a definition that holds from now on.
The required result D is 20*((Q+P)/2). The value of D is 526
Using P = 26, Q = 26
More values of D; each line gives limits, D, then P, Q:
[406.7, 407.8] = 627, 31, 32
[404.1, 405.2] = 572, 29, 29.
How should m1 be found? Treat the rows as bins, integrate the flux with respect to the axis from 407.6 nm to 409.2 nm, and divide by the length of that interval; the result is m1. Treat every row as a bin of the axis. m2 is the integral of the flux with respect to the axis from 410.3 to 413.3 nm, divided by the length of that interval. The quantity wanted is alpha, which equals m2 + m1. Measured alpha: 63.9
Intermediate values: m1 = 32.4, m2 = 31.5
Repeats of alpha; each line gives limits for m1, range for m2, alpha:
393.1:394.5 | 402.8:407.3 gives 62.4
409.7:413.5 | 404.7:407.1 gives 62.1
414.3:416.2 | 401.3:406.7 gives 56.0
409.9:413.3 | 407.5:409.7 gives 65.2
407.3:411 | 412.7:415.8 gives 61.8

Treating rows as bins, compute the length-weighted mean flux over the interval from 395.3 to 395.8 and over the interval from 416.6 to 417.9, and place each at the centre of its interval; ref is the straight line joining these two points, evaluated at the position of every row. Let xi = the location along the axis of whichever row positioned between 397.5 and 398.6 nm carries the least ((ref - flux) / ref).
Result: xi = 397.542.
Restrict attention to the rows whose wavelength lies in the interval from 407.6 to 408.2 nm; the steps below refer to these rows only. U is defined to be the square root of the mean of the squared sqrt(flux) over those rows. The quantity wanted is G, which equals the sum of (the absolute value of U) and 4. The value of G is 9.6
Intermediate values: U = 5.6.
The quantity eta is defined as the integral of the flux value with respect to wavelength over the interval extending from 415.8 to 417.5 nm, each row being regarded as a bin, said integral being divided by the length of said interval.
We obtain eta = 26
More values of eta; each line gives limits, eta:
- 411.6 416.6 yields 28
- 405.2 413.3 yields 32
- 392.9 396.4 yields 34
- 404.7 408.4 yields 30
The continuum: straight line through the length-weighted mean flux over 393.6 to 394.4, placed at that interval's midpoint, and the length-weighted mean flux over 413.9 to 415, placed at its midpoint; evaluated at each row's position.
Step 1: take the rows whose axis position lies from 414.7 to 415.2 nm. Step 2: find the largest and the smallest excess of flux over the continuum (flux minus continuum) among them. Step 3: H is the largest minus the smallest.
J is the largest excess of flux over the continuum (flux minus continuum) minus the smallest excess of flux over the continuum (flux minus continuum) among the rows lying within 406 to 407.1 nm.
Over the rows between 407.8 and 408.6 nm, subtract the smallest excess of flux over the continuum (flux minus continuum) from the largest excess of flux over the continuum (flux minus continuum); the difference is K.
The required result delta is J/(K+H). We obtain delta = 1.6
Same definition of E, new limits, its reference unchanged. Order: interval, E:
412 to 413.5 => 3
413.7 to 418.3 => 4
